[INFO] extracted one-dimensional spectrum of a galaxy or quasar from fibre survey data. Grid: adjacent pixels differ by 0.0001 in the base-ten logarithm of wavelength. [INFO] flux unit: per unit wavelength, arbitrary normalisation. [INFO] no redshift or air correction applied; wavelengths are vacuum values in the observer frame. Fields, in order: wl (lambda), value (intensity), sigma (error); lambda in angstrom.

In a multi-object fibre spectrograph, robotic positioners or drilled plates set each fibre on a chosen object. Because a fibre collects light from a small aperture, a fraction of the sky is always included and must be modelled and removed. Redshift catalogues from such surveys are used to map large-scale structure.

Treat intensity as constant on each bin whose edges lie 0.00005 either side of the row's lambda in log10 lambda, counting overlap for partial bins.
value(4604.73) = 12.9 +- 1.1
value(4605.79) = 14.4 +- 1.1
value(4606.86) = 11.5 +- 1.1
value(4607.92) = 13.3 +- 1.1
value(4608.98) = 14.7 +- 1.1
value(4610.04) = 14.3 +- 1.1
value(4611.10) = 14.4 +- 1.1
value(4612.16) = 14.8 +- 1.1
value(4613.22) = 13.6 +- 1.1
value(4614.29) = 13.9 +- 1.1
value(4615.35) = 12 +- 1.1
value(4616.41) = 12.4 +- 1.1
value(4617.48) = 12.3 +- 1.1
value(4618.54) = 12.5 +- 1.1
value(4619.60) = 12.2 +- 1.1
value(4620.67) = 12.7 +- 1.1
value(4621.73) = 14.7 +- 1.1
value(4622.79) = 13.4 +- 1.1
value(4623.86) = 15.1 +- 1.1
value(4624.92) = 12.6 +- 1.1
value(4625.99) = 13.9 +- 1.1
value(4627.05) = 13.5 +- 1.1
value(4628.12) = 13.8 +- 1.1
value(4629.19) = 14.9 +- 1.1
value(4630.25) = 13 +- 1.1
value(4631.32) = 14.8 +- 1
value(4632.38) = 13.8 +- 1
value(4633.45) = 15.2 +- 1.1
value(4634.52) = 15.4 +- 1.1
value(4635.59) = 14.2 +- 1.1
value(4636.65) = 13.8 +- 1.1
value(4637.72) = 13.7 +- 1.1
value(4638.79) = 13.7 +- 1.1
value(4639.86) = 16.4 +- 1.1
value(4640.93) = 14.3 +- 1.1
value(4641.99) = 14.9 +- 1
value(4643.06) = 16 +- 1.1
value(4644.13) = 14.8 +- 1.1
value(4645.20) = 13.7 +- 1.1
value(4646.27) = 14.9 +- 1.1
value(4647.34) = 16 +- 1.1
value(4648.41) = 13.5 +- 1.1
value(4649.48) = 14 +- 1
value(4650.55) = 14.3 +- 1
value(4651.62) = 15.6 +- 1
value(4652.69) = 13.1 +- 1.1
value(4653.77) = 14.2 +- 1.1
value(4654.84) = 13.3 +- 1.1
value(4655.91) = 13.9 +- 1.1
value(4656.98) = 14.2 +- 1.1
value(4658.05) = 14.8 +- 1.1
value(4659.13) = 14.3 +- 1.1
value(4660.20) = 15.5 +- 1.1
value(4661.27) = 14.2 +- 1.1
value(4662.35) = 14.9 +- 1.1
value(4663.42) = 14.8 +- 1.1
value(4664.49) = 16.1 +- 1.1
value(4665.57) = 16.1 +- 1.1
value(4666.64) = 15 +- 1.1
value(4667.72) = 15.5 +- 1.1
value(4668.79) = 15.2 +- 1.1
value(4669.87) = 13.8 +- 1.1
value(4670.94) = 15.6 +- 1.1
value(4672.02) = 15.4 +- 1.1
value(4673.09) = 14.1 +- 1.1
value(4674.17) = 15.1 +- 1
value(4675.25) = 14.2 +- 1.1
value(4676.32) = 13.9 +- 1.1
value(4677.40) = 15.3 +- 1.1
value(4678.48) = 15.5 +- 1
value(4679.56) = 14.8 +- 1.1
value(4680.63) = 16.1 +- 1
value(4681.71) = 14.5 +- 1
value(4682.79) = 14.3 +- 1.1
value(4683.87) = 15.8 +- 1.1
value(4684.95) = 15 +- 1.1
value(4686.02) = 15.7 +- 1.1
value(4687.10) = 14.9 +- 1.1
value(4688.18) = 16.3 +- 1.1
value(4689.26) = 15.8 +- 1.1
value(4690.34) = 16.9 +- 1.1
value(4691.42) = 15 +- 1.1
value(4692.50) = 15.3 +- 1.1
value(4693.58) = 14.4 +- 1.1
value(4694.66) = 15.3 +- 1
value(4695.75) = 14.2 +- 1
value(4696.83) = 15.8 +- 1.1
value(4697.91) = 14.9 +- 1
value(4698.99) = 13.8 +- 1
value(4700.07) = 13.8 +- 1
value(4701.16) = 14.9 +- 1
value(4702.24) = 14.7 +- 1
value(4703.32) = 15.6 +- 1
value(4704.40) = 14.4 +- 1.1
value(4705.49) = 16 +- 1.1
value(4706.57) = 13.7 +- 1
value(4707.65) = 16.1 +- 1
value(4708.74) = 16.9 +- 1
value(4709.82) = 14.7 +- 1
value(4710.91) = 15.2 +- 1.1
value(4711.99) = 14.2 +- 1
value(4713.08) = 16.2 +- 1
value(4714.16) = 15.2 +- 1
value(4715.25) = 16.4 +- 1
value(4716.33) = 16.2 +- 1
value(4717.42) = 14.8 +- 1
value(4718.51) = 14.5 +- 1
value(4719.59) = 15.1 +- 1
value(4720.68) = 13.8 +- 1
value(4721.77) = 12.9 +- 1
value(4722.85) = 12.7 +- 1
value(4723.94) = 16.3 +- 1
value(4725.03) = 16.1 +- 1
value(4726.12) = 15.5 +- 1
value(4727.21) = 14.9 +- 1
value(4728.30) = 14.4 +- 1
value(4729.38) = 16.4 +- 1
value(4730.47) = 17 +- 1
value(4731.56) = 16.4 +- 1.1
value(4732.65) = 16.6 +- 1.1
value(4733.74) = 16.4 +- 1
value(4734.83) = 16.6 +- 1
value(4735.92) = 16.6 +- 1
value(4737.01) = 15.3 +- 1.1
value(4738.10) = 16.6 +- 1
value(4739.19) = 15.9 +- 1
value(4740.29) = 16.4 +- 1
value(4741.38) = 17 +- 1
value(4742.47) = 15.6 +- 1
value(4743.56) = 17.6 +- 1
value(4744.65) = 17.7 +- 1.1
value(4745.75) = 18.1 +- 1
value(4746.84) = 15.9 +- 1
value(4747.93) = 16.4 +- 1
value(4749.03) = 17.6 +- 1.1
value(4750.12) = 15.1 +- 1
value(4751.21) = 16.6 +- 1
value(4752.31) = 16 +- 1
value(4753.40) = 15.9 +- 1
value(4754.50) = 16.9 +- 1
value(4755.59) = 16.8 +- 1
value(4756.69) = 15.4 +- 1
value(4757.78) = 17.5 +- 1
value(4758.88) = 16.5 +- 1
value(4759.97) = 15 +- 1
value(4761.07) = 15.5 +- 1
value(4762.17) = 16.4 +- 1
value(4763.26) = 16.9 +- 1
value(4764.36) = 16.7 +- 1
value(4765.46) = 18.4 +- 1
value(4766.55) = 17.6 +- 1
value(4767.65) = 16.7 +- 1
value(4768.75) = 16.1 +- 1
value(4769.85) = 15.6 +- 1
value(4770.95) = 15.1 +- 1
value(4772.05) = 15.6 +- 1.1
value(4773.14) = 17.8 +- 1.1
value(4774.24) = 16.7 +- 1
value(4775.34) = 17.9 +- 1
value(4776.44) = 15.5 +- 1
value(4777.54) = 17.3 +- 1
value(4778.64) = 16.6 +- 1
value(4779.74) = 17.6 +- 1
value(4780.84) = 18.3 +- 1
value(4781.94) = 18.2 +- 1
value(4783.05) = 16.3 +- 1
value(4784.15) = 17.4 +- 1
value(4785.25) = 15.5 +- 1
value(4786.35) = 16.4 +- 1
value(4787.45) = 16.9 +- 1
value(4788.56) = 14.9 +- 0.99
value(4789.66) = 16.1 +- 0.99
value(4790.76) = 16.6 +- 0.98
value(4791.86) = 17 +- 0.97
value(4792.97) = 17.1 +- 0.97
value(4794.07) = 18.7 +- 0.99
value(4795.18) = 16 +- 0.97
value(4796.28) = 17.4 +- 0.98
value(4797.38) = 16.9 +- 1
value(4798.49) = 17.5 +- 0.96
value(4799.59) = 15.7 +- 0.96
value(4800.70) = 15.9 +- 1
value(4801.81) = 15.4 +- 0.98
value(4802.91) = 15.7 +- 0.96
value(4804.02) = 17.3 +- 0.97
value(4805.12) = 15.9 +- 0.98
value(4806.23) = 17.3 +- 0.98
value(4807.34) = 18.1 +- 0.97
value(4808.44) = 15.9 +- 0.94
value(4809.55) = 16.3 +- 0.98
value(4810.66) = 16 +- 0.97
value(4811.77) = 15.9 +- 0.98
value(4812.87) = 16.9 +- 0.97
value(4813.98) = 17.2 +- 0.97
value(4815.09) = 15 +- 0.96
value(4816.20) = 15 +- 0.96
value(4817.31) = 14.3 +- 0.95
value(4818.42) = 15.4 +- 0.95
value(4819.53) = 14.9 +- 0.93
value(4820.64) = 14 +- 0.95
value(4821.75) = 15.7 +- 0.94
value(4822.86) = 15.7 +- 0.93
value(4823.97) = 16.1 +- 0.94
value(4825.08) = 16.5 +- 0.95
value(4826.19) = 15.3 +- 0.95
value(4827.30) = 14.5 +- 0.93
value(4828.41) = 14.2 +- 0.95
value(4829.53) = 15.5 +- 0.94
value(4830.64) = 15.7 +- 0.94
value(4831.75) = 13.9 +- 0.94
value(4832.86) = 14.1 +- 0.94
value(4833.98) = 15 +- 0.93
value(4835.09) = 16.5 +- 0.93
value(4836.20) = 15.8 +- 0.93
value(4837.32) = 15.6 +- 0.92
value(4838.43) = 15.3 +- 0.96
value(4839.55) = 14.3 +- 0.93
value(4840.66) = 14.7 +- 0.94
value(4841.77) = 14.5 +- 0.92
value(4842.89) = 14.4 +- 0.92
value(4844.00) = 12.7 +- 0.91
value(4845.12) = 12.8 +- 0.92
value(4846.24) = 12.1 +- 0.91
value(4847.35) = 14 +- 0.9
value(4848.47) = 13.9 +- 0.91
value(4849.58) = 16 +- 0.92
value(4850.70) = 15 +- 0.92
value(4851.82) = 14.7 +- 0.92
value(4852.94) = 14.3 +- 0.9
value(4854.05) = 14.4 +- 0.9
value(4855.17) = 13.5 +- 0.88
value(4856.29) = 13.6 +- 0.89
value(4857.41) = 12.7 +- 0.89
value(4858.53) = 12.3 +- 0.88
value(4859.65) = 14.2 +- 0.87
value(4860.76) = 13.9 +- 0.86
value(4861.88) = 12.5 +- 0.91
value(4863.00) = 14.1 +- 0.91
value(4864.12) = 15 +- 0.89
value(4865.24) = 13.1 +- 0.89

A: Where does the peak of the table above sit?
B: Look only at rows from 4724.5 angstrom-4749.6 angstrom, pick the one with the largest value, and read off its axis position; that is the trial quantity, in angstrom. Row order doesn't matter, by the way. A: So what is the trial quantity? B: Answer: 4745.75 angstrom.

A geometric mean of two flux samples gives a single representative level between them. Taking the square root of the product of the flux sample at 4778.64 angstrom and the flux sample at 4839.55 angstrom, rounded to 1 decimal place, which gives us 15.4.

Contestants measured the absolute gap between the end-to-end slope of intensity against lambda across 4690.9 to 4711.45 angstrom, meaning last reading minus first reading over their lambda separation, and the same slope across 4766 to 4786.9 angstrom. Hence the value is 0.071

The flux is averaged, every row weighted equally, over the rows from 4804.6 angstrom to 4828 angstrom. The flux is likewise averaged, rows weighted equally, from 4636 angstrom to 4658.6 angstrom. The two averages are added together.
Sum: 30.2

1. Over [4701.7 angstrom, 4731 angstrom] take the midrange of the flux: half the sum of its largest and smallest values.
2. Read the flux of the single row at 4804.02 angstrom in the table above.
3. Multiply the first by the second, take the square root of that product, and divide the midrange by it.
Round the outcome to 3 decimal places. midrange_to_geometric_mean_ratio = 0.926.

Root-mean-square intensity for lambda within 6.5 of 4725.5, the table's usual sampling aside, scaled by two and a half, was 38.0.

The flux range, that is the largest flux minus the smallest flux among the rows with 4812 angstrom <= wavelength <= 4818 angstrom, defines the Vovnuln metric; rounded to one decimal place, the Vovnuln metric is 2.9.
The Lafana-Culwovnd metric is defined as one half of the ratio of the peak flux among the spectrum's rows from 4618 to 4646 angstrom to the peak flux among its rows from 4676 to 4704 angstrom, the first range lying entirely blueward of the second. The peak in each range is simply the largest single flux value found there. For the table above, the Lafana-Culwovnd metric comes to 0.485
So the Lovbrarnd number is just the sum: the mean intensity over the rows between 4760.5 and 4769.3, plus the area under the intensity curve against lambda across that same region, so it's 164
